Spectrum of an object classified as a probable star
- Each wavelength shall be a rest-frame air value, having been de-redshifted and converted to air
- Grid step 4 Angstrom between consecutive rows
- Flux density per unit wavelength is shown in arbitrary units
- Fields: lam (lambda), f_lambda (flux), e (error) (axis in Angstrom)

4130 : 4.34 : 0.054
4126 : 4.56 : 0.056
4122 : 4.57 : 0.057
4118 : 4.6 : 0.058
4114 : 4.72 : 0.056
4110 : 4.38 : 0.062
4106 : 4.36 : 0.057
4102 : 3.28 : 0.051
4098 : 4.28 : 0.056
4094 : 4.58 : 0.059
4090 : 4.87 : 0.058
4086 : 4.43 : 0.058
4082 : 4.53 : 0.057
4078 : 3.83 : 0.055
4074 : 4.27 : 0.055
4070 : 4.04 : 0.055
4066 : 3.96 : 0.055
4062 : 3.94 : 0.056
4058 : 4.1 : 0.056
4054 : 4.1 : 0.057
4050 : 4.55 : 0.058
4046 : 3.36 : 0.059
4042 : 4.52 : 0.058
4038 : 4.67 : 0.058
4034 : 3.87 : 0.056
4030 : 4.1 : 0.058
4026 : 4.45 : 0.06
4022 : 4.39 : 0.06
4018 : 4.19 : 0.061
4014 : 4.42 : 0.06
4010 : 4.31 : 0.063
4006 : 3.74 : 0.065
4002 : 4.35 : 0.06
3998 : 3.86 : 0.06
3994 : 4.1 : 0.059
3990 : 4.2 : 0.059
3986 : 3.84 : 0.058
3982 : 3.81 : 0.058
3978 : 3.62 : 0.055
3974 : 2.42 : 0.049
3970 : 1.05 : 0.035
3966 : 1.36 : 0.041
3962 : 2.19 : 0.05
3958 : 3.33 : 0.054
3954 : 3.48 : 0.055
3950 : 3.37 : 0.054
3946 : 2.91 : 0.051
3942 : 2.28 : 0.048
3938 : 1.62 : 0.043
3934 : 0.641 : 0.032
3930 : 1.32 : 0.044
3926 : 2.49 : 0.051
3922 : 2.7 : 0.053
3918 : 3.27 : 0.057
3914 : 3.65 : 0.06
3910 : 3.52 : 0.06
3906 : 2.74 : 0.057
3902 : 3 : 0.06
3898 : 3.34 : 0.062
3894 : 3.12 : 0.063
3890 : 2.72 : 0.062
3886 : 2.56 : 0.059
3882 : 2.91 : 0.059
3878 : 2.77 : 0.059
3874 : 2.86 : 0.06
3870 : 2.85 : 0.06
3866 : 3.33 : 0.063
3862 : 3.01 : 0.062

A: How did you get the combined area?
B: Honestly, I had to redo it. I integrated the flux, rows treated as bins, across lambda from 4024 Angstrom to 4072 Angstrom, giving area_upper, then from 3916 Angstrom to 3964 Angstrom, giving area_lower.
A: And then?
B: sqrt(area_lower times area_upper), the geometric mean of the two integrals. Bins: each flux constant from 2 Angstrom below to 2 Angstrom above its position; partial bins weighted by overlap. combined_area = 153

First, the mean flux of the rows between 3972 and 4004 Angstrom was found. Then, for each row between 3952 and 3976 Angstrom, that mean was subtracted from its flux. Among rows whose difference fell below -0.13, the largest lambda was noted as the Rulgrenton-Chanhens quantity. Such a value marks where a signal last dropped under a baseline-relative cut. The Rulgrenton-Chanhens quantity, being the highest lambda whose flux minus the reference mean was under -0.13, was 3974 Angstrom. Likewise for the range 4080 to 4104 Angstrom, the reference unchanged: 4102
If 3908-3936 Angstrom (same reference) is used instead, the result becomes 3934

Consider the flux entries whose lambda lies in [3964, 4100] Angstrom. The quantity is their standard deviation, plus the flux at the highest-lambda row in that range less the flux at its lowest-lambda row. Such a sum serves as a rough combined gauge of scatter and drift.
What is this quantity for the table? 3.7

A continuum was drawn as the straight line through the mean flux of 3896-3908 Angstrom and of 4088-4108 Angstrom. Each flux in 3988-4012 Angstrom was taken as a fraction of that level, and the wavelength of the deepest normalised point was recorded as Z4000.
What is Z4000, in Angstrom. 4006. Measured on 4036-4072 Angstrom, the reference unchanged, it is 4046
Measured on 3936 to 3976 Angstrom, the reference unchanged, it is 3970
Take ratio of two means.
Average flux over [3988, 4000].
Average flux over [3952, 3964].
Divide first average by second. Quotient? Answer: 1.35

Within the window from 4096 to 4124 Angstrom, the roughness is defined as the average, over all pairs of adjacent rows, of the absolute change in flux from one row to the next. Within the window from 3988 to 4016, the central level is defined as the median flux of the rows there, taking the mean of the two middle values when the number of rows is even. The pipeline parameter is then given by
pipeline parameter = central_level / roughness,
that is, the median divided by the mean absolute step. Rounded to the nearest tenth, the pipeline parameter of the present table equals 9.7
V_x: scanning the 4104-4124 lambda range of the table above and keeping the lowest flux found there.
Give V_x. 4.36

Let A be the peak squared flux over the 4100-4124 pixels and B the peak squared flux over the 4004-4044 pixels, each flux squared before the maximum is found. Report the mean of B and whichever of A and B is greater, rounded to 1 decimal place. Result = 22.0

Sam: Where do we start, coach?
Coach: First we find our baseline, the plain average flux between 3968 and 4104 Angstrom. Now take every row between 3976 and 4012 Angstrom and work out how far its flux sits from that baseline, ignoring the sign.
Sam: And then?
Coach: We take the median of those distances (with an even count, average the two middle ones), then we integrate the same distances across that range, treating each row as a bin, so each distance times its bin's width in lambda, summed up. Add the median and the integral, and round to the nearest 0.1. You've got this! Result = 8.6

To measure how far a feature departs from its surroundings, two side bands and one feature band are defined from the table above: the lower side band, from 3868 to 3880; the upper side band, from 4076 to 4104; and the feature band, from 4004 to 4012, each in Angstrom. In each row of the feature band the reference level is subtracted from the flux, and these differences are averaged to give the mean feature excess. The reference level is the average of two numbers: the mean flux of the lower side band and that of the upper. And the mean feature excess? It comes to 0.5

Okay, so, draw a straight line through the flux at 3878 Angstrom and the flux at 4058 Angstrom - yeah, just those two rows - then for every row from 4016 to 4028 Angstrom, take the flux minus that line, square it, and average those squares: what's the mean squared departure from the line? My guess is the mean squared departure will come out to 0.27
